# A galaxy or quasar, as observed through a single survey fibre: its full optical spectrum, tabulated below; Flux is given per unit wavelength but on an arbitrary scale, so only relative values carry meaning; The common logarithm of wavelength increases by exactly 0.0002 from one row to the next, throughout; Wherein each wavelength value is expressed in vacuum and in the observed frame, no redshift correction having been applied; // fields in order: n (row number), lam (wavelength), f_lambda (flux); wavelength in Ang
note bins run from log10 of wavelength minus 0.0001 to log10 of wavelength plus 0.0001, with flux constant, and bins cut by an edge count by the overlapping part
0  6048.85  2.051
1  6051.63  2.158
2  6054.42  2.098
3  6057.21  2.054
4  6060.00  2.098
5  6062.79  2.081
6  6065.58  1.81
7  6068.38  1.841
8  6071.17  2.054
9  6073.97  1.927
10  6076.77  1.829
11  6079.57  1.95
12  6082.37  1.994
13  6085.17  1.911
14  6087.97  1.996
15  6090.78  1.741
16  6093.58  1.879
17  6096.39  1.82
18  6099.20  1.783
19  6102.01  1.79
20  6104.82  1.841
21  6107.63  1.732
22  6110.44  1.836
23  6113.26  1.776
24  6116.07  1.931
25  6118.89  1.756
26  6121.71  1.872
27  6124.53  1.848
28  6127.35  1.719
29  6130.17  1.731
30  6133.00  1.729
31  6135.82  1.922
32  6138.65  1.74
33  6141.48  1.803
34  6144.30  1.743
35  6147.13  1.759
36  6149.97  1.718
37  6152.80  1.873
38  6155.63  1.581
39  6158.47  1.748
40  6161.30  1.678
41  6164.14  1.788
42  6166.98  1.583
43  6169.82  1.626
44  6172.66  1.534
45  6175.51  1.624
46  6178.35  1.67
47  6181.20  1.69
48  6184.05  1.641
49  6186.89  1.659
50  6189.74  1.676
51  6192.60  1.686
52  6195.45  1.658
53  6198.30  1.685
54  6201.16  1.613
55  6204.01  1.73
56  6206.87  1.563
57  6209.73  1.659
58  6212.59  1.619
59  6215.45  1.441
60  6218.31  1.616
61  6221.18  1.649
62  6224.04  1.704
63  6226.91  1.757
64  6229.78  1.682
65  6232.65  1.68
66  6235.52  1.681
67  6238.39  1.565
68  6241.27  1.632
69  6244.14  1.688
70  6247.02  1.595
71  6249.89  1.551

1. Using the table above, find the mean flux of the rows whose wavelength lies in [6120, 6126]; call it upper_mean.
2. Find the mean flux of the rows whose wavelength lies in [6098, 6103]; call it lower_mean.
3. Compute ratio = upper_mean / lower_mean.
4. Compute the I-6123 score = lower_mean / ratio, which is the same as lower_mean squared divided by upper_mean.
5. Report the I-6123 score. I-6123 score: 1.7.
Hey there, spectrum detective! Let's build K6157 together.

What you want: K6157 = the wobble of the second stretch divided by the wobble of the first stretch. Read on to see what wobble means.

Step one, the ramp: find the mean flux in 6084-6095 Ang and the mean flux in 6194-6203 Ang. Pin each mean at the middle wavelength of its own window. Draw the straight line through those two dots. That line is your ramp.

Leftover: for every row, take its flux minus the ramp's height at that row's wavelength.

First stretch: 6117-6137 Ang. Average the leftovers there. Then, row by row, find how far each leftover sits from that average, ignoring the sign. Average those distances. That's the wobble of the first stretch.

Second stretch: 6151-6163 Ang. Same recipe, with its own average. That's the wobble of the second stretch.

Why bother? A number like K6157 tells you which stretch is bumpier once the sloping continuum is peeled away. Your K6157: 1.2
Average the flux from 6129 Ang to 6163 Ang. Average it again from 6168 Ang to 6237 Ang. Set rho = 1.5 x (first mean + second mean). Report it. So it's 5.10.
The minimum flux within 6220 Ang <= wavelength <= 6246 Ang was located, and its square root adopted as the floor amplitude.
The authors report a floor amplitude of 1.25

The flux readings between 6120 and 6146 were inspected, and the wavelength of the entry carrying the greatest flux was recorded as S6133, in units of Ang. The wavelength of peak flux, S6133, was 6135.82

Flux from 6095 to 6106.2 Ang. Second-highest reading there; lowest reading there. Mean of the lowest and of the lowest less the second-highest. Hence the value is 0.873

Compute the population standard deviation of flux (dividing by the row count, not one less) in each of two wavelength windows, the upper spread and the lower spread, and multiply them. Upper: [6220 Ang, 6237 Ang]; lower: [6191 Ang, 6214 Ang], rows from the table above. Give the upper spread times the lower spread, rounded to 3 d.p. 0.002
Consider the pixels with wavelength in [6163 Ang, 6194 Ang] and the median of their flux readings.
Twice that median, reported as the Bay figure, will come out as 3.32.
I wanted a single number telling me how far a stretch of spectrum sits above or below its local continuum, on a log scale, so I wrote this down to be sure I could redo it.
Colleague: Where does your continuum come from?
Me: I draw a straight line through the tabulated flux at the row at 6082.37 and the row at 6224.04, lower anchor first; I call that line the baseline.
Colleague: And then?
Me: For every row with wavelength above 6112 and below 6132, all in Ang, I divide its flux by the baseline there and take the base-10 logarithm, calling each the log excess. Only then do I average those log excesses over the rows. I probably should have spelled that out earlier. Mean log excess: -0.026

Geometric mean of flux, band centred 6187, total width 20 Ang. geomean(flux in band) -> 1.67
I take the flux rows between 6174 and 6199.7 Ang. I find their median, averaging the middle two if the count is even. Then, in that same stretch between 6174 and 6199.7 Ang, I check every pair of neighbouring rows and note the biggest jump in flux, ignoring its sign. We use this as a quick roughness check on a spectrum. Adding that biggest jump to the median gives 1.72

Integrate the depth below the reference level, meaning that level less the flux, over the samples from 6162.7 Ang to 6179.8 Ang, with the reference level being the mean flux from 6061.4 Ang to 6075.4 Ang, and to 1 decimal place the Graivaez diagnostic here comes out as 5.2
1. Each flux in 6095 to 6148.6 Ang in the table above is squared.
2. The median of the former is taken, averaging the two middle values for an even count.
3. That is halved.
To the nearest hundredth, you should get 1.59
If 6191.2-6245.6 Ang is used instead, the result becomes 1.38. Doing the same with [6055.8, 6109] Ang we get 1.77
